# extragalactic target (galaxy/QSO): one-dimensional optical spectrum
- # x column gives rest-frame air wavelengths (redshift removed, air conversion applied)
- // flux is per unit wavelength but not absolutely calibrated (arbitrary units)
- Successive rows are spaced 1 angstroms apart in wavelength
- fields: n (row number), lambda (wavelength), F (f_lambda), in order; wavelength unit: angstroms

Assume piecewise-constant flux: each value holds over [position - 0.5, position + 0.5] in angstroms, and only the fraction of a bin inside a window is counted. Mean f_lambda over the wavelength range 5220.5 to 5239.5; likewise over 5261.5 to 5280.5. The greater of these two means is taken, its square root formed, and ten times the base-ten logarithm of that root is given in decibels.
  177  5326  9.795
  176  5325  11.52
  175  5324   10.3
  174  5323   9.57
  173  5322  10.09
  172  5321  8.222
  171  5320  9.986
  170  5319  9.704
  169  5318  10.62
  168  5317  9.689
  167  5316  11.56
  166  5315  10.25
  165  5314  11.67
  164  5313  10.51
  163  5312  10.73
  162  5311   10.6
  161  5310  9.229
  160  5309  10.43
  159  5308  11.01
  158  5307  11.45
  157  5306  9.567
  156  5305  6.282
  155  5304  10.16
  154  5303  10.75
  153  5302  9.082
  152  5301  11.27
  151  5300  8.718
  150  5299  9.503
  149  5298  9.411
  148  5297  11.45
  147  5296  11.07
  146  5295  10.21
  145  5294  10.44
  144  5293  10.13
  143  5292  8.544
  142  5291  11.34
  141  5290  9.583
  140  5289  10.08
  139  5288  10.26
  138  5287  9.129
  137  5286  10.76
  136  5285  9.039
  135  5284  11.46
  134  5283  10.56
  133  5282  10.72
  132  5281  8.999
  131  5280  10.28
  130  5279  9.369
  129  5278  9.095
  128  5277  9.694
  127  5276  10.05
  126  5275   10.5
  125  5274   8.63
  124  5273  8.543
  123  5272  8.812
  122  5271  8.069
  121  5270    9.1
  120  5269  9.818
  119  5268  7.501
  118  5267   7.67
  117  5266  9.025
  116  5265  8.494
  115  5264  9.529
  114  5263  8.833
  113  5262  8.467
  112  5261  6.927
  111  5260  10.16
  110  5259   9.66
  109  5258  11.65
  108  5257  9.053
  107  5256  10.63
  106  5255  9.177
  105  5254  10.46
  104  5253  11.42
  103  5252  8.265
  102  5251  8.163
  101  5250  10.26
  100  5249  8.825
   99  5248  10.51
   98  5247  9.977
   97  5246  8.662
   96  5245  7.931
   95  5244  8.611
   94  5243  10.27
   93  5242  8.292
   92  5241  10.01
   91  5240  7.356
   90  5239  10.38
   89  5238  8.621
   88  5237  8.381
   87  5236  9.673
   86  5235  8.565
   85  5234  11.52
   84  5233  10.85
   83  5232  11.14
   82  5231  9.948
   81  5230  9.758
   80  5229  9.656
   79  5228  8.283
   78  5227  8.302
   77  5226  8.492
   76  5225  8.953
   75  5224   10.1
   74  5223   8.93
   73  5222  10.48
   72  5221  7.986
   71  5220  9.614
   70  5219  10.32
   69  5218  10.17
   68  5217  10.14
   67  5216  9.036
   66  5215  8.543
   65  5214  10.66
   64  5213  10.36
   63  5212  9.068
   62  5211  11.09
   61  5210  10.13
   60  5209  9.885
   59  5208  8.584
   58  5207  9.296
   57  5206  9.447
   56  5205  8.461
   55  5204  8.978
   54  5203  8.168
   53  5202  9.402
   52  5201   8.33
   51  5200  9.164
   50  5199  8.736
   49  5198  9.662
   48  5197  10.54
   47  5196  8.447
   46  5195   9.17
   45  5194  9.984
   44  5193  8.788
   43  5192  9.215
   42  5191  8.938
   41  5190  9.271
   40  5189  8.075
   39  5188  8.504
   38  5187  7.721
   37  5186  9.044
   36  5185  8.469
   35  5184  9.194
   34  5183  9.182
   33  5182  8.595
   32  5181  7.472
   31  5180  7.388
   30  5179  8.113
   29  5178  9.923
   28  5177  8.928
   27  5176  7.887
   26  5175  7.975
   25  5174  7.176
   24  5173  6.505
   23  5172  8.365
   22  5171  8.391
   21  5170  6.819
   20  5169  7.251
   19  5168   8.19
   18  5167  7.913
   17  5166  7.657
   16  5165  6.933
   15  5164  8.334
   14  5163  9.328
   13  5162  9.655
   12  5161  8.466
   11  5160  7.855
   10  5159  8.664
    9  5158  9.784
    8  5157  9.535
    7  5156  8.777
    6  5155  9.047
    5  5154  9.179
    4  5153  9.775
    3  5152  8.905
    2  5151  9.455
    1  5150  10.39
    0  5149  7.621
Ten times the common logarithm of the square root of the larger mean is 4.88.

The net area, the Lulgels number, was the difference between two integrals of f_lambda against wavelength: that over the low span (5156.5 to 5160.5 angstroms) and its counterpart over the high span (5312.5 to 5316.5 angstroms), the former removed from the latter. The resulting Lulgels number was 8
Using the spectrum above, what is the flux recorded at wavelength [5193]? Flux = 8.788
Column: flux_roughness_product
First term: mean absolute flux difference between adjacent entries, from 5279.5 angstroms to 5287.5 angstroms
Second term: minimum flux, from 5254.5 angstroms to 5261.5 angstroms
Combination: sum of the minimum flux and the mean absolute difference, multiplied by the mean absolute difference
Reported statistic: 12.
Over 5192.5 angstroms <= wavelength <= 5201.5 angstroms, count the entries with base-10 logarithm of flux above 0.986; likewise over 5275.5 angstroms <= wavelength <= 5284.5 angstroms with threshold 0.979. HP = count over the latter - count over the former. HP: 4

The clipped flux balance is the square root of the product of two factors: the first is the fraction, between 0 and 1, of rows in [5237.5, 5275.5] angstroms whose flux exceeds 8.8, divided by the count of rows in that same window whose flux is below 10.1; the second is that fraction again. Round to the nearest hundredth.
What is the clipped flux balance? 0.11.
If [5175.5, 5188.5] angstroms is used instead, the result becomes 0.11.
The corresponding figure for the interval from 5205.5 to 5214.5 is 0.40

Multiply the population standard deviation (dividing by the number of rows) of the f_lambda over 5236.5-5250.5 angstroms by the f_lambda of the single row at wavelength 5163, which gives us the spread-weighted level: 9.4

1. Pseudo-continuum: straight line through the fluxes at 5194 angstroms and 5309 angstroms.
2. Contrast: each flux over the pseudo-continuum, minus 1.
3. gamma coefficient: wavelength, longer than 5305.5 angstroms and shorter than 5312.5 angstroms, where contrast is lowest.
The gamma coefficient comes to 5310 angstroms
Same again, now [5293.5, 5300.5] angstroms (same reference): 5300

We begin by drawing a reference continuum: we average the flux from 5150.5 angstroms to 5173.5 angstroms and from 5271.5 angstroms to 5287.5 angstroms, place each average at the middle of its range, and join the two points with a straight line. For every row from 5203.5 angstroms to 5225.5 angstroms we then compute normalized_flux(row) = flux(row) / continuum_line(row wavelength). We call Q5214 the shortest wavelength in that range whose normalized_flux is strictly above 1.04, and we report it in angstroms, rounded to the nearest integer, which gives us 5206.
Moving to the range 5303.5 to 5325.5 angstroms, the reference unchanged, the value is 5307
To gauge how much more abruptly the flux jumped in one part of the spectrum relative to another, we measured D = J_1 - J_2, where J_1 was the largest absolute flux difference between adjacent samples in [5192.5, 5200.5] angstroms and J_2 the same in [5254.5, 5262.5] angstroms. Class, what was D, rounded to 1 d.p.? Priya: -1.1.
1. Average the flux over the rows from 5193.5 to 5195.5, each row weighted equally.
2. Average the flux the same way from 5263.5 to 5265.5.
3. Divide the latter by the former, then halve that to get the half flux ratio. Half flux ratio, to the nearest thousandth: 0.470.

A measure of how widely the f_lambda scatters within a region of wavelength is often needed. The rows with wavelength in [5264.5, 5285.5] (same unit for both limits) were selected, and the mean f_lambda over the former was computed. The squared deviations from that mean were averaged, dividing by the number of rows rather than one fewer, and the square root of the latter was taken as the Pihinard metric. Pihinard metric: 1.01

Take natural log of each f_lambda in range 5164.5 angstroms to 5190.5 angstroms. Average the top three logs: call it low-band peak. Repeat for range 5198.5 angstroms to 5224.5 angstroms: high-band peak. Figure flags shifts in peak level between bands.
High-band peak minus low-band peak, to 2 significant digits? 0.13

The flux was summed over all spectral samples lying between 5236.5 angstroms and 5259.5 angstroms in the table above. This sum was 217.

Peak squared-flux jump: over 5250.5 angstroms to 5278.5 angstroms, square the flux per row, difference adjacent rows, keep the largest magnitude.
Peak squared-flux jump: 62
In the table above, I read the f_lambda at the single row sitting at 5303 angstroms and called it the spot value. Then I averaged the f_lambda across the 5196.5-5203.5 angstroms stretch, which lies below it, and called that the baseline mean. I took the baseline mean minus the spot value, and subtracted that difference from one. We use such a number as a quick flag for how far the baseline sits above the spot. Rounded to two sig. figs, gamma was 2.6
